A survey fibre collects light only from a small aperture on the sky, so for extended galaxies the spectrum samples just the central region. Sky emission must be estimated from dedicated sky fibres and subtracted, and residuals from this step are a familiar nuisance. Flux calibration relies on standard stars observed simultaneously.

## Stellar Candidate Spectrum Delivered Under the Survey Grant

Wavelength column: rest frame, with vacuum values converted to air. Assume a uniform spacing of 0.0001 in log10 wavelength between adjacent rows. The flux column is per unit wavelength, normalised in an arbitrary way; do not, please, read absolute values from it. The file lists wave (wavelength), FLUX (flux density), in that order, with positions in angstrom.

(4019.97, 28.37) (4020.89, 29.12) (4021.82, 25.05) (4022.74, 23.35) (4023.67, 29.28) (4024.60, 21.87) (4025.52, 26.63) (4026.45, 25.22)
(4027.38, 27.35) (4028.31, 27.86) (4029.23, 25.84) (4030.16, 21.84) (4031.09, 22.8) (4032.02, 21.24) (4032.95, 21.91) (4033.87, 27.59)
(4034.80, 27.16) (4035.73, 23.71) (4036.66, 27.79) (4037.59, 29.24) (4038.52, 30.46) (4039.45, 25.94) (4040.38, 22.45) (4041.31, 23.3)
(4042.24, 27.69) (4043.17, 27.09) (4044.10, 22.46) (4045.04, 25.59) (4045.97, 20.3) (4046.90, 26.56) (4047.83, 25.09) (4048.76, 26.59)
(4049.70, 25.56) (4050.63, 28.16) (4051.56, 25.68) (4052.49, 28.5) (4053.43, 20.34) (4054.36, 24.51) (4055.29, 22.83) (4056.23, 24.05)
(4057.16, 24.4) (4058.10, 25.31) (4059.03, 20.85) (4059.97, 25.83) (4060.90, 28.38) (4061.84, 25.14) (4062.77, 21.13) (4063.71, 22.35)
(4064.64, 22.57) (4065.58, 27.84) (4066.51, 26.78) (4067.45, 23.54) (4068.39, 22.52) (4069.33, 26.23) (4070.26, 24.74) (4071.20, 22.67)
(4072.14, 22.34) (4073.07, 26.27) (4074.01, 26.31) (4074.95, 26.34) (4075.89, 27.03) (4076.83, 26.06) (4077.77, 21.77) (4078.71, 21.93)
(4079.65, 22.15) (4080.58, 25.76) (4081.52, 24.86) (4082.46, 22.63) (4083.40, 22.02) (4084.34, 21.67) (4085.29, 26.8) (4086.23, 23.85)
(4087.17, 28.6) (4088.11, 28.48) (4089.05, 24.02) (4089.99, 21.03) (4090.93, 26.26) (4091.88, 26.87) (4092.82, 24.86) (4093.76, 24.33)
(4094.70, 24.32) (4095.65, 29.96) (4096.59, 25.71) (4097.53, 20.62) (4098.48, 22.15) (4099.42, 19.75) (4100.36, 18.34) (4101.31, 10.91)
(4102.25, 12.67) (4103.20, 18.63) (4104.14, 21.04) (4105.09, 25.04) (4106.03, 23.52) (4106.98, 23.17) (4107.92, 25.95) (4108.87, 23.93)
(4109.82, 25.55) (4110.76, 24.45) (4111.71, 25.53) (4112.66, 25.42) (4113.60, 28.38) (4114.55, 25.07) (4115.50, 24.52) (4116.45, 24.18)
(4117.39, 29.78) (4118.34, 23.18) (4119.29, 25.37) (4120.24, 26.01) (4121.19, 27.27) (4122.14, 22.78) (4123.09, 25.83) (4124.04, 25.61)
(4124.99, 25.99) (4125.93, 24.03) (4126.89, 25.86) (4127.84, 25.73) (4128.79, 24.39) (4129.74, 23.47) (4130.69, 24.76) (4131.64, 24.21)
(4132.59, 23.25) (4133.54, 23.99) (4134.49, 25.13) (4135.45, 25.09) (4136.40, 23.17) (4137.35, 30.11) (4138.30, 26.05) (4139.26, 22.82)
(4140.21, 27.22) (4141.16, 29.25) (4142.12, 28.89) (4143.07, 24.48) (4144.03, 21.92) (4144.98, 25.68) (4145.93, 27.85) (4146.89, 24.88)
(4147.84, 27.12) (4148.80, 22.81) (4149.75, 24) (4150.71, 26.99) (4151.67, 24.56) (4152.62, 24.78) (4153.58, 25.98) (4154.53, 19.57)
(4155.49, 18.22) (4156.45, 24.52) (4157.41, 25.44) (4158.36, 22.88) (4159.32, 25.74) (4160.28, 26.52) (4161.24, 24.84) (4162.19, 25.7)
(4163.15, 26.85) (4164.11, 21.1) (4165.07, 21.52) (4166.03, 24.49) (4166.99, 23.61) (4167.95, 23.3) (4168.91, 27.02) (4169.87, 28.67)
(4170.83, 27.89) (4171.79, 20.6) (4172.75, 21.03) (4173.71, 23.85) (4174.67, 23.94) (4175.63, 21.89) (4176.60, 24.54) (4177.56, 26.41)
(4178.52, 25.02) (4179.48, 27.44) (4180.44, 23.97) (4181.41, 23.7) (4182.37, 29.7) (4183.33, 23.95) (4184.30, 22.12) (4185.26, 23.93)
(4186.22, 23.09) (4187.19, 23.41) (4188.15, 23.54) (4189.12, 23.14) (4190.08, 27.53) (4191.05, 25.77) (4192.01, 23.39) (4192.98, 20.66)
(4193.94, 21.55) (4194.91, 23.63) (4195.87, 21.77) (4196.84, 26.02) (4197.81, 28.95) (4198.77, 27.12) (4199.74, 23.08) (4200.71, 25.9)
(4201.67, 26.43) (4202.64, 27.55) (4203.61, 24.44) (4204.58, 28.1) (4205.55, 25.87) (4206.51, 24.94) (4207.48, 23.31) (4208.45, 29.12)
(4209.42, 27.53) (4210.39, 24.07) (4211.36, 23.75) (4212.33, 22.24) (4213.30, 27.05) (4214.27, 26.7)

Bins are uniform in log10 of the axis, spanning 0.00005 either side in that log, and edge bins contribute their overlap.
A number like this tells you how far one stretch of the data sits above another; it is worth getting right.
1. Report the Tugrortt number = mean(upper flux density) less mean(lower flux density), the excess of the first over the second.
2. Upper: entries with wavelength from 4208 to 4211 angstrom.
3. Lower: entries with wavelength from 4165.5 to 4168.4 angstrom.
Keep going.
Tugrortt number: 3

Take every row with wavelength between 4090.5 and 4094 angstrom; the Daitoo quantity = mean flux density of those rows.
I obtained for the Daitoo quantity 25.6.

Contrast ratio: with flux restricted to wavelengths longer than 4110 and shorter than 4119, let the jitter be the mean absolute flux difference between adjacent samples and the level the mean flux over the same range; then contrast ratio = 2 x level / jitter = 19.9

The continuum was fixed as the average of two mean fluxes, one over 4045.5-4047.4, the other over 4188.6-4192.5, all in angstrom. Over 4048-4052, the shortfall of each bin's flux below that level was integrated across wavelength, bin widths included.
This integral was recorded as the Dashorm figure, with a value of -9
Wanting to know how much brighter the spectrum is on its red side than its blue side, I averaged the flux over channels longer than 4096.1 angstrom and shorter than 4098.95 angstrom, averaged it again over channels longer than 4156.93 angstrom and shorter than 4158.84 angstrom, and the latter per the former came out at 1.06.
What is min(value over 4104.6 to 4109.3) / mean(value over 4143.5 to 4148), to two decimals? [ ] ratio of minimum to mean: 0.91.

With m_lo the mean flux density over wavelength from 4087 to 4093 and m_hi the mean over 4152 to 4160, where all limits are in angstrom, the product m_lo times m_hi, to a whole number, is 602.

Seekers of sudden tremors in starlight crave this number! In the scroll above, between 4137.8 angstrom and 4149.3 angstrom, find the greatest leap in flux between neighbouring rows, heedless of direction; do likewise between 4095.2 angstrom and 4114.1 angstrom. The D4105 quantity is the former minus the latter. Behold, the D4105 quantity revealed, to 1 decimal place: -3.0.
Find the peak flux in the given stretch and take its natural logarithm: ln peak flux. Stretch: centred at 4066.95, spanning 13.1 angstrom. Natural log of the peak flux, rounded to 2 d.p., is 3.35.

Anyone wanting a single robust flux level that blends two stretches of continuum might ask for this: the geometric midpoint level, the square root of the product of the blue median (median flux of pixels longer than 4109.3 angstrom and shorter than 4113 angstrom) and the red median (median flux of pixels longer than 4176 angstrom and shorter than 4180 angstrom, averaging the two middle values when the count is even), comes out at 25.6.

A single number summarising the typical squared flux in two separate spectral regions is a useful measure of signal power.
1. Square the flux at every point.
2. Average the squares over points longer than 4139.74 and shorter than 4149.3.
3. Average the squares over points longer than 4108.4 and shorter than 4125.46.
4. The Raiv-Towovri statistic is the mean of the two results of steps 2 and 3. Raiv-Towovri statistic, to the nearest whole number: 667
